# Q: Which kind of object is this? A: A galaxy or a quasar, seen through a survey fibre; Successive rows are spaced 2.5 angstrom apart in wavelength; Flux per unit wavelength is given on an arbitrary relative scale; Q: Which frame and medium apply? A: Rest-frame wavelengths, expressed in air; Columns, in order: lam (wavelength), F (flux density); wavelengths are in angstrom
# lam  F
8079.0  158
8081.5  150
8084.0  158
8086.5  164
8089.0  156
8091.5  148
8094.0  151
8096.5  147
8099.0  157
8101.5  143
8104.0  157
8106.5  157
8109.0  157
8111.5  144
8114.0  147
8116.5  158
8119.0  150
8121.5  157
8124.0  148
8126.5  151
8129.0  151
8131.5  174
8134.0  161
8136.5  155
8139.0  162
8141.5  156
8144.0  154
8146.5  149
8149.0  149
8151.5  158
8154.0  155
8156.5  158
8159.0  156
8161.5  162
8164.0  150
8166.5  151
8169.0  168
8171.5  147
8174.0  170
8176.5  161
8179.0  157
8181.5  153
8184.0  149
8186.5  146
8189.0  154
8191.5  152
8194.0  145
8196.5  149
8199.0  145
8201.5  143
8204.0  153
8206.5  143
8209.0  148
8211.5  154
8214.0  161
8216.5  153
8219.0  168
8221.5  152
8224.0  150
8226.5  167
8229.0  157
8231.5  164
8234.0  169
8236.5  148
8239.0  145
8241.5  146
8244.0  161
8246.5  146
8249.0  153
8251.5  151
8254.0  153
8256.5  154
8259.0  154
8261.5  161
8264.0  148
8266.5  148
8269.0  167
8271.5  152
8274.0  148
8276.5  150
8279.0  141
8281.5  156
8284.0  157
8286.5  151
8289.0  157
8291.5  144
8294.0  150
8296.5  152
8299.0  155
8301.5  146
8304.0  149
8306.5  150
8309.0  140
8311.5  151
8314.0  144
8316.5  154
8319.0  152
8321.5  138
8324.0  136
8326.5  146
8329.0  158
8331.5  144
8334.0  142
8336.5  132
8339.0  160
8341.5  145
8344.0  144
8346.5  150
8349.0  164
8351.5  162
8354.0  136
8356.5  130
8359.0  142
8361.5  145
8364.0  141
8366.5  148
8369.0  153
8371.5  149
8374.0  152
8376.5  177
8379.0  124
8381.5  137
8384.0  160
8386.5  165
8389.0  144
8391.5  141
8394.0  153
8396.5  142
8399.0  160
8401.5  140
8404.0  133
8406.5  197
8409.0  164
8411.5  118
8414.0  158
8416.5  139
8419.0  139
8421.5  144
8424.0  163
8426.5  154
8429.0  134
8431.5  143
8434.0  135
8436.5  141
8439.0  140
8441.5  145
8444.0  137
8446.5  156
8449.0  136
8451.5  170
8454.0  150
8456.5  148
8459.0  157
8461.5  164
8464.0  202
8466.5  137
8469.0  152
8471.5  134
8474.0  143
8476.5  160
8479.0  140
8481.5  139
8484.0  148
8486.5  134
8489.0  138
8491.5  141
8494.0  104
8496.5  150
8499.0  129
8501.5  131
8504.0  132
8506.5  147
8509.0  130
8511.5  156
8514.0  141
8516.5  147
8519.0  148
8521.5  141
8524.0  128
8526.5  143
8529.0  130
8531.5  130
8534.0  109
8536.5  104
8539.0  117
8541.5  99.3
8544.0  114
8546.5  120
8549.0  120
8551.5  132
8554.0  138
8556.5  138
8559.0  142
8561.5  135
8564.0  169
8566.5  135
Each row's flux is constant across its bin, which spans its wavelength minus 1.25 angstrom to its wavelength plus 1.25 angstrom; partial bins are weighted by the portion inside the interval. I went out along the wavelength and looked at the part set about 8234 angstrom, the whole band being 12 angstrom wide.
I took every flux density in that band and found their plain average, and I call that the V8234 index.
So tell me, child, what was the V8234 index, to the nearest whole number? 157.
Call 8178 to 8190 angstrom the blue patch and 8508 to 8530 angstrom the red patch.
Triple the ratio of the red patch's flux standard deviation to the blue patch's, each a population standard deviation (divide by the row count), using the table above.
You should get 6.9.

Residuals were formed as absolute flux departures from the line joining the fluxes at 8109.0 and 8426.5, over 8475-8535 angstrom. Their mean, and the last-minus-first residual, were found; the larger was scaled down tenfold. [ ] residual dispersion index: 3.75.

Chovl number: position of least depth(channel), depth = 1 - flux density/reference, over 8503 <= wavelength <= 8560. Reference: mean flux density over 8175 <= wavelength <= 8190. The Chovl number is 8511.5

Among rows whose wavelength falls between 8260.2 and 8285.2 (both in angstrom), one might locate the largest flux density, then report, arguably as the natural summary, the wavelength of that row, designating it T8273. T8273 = 8269.0 angstrom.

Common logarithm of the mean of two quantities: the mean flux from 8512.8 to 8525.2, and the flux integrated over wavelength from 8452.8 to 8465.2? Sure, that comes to 3.04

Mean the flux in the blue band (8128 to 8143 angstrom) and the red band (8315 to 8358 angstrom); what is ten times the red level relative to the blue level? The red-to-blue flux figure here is 9.17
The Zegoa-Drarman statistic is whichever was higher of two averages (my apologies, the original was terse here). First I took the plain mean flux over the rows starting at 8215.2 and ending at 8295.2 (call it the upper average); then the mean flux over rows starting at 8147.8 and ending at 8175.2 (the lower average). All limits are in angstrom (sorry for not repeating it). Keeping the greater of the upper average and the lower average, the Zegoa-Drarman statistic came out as 157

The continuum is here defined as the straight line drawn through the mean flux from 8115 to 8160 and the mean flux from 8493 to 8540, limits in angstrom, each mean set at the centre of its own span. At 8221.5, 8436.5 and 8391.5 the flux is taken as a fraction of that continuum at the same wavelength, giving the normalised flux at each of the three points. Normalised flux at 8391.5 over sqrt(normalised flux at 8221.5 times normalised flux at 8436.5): 0.99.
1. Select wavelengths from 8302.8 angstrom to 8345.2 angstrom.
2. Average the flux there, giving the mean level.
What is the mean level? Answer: 146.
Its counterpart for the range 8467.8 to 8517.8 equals 140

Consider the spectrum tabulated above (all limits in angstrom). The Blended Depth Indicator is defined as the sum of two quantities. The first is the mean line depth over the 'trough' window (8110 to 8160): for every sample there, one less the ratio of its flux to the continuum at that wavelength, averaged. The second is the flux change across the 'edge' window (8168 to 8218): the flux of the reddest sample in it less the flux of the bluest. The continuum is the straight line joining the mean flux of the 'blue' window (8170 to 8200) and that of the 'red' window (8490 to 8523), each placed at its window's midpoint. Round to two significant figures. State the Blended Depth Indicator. -15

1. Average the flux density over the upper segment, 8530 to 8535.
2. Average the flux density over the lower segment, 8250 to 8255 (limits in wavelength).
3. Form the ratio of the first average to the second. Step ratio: 0.79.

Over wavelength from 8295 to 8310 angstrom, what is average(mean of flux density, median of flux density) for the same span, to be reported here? 149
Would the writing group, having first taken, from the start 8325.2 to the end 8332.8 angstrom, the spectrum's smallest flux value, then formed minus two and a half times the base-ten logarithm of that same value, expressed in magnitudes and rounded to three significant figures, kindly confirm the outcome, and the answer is -5.40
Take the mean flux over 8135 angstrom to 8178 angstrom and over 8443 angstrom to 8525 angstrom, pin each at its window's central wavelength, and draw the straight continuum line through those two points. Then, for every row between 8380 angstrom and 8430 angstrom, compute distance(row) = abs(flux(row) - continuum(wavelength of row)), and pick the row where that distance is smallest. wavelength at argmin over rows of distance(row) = 8421.5 angstrom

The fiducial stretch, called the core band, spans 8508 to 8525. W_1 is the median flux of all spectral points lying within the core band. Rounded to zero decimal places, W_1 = 141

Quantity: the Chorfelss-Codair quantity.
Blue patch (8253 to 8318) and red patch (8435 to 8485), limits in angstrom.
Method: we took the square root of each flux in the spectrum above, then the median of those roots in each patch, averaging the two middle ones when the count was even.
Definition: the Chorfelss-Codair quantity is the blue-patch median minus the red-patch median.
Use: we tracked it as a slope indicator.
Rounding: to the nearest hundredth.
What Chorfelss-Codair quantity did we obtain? 0.18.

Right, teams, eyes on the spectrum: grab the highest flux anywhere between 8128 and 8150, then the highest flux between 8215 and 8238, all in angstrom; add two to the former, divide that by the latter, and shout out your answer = 1.04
